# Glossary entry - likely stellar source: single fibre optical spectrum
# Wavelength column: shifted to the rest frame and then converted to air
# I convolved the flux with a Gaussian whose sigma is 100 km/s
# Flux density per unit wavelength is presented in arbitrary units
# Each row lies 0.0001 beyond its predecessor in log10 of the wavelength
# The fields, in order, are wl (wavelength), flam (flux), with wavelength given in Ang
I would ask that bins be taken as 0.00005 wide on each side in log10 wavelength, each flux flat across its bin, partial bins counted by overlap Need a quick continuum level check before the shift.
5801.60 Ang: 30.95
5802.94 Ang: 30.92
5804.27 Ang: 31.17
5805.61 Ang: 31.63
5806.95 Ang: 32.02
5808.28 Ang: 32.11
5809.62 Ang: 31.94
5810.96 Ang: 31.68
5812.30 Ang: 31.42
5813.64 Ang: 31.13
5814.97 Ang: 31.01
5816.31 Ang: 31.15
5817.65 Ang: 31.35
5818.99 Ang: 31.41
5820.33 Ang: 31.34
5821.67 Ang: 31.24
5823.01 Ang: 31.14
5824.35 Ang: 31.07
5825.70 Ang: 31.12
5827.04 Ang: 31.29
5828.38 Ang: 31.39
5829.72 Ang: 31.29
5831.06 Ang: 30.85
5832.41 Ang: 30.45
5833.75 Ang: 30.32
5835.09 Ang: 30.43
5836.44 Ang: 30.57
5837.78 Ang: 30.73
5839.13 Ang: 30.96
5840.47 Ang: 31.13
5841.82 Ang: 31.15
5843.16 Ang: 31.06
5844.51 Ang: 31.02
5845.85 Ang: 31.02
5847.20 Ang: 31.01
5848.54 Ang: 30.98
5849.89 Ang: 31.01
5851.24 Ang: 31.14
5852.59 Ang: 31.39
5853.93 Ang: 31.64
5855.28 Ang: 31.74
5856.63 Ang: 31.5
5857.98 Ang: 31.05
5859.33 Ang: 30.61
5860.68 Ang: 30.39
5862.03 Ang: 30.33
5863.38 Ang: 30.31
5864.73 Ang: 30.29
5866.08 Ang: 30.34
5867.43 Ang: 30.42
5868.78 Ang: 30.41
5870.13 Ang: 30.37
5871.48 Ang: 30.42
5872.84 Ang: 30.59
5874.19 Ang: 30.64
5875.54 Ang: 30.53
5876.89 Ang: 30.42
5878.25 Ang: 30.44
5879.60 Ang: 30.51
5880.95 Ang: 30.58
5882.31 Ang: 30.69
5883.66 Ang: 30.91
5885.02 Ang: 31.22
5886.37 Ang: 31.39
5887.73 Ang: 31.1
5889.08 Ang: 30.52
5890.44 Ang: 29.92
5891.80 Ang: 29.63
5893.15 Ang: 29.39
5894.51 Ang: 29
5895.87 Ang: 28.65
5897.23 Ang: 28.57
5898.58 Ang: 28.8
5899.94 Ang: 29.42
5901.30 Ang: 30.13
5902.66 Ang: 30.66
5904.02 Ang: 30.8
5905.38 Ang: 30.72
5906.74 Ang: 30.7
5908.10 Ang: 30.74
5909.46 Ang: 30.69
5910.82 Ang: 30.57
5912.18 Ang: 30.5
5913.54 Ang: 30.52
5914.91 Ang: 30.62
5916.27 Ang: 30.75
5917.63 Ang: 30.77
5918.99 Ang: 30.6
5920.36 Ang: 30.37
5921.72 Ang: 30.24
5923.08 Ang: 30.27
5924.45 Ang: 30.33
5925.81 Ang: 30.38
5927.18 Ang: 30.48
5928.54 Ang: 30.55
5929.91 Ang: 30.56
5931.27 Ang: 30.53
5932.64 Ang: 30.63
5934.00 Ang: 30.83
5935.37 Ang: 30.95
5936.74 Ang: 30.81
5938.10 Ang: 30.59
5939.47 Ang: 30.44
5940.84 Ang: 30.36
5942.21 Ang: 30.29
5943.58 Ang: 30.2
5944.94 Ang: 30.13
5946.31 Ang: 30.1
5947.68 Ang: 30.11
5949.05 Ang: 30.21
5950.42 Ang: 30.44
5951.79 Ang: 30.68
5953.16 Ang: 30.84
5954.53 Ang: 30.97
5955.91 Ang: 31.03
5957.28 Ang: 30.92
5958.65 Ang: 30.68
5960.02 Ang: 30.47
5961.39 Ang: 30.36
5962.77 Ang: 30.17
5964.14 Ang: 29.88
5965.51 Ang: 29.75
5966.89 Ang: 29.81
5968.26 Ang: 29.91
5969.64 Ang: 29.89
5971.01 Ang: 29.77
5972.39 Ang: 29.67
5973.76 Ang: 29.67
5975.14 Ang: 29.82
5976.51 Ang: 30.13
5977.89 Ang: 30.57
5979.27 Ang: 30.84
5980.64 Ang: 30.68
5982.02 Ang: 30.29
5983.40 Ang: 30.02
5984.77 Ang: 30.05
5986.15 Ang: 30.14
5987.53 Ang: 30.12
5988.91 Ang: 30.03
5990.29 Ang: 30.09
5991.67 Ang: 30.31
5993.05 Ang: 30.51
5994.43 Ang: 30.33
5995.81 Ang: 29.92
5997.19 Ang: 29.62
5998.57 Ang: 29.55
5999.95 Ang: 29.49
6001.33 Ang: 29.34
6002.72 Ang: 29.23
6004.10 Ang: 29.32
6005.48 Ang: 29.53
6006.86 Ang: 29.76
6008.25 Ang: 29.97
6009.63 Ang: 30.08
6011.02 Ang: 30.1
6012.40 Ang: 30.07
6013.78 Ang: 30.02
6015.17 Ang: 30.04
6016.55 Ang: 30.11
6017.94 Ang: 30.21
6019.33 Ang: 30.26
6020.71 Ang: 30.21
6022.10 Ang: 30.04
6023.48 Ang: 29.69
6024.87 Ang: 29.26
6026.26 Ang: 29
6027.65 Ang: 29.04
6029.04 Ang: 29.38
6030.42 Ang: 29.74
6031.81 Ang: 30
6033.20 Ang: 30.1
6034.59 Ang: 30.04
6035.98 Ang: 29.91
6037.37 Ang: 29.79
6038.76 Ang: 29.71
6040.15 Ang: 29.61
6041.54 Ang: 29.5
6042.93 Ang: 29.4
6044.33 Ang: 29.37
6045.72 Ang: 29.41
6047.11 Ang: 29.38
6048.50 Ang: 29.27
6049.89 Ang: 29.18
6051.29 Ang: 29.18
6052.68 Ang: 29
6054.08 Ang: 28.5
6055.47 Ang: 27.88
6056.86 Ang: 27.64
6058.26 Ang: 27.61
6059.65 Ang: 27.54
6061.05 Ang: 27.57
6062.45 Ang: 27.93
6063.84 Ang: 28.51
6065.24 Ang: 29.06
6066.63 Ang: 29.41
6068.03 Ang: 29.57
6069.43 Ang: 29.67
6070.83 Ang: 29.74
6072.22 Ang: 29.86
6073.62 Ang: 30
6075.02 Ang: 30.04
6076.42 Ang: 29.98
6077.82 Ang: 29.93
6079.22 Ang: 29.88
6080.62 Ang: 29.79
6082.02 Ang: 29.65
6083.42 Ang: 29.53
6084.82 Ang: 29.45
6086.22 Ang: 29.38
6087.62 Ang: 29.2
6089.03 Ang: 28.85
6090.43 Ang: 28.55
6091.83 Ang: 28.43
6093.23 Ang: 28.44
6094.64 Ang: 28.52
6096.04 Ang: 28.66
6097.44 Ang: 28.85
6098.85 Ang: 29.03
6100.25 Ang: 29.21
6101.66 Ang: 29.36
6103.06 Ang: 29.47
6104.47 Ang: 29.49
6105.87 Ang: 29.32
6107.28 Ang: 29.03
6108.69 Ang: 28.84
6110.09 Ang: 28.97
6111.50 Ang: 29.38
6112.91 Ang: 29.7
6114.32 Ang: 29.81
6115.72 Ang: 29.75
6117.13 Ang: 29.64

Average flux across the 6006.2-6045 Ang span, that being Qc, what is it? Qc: 29.8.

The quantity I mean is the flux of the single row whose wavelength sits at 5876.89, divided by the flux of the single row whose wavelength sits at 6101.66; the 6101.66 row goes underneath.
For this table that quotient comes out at 1.04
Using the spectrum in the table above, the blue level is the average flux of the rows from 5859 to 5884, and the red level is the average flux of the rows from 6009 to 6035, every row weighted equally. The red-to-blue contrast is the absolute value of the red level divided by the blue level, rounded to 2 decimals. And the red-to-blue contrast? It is 0.98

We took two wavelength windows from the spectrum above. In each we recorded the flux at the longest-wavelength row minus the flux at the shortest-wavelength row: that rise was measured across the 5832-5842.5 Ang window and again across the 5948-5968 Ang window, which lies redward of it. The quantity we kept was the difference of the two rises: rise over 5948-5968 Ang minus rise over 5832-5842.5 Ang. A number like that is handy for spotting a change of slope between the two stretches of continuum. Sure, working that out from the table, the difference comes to -1.1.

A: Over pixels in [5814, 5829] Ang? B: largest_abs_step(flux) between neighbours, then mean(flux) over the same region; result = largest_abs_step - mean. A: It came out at -31.03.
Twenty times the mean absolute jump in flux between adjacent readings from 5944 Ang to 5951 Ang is 1.85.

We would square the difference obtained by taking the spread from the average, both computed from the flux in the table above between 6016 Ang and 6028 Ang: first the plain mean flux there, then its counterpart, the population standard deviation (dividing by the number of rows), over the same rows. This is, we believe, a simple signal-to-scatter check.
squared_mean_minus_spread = 856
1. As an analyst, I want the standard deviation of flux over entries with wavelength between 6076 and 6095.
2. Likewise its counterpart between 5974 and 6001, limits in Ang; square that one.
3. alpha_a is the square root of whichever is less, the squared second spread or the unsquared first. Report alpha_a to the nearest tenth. 0.4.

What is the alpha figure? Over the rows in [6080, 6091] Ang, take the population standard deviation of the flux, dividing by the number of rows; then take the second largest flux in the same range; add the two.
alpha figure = 30.0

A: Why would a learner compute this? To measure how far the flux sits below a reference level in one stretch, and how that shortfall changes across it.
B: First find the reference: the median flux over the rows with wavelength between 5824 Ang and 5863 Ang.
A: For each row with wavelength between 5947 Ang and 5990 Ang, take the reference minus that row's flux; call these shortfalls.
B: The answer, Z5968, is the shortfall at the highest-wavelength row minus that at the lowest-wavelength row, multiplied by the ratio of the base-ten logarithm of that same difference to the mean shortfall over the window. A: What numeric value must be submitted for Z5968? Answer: -0.115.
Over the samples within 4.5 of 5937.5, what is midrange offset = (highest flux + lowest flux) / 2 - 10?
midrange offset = 20.7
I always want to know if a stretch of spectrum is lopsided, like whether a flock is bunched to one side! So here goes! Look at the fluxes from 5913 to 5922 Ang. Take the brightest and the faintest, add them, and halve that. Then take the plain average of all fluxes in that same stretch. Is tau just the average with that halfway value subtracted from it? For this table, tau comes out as 0.05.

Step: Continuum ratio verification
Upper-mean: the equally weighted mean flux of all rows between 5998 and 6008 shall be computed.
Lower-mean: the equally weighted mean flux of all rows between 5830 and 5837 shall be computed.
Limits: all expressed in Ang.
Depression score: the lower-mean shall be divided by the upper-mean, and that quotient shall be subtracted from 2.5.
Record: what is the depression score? 1.46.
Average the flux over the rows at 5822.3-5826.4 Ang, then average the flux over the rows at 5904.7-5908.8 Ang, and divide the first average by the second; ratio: 1.01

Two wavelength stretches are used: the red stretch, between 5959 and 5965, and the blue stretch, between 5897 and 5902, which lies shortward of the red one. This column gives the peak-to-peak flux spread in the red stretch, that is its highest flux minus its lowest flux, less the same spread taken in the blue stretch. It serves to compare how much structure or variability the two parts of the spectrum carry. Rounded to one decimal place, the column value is -1.0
